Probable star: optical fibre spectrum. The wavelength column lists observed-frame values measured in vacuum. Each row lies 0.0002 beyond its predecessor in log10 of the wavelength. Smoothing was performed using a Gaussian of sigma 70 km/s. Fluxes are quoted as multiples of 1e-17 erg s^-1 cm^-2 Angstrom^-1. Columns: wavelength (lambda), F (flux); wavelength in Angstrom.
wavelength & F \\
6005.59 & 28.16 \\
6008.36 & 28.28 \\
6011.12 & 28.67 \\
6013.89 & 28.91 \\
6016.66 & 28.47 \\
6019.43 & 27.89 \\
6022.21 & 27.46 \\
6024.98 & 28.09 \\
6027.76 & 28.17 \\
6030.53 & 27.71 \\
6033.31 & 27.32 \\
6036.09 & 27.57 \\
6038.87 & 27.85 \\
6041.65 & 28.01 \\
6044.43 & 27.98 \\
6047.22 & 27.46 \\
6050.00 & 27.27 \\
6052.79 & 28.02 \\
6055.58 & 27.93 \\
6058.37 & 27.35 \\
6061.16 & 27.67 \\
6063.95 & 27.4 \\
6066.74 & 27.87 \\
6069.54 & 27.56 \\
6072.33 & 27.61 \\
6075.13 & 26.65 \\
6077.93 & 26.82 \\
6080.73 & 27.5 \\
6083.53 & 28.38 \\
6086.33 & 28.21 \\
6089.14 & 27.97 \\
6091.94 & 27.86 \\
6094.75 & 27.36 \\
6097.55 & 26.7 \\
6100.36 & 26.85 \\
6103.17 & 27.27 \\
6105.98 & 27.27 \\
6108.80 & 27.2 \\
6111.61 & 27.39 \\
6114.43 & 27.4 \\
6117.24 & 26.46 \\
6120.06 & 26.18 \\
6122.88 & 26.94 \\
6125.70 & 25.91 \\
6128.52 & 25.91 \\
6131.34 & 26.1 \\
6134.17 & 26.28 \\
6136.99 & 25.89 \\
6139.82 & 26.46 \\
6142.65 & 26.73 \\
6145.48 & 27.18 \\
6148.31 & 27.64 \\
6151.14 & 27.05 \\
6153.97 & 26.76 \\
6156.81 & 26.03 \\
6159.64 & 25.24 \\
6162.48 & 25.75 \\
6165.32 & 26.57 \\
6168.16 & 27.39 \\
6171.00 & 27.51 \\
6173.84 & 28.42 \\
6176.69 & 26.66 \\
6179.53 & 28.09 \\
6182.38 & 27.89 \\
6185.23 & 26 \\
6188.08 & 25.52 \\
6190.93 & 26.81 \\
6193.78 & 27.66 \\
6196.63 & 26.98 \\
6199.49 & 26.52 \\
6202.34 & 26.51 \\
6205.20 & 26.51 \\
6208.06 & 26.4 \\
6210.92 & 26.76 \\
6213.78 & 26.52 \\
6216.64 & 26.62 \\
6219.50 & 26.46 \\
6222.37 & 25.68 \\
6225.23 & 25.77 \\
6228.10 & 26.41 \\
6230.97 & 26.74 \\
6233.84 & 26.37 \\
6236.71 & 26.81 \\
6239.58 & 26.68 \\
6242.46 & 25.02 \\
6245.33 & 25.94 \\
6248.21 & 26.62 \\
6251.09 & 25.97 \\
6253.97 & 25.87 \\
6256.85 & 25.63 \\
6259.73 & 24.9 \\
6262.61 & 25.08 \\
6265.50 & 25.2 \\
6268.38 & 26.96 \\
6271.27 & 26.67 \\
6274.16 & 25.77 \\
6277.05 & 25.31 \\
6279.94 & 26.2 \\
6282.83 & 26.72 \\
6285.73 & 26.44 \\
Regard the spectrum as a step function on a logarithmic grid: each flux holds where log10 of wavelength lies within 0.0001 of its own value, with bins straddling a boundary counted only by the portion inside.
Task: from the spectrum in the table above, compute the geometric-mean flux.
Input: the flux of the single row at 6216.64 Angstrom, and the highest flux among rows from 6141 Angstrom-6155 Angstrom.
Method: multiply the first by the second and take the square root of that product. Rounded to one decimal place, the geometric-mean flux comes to 27.1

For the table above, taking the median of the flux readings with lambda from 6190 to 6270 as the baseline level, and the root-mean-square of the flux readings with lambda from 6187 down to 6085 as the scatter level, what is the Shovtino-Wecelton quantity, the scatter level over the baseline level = 1.016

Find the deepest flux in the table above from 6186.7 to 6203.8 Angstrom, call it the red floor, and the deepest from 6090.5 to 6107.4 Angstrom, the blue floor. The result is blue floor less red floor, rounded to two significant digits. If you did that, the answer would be 1.2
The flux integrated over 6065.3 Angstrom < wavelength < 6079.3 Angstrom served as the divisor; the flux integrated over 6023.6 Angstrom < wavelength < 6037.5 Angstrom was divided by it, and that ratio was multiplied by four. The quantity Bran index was 4.04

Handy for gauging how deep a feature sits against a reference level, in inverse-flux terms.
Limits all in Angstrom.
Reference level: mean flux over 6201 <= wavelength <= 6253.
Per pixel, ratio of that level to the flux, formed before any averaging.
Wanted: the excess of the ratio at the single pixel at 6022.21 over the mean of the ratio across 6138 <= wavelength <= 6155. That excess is -0.018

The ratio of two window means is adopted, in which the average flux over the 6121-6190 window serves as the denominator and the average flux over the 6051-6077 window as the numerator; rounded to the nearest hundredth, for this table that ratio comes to 1.03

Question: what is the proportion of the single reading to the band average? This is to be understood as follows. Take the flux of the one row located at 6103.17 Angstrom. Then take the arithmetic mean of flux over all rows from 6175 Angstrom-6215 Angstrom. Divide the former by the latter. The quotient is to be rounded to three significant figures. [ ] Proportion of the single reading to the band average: 1.02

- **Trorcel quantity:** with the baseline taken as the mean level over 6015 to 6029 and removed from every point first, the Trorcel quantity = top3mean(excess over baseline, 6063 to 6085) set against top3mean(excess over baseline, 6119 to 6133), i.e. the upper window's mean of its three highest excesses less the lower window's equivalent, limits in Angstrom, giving -1.5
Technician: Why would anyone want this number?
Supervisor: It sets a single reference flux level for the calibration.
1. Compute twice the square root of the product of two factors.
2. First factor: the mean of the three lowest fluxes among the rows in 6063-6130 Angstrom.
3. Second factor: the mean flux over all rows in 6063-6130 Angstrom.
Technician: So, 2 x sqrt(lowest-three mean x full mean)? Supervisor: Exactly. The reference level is 53.2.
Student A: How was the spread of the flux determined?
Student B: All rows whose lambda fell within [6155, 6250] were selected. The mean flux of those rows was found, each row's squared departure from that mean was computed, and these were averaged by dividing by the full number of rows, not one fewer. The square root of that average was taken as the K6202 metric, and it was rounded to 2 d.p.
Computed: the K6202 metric 0.76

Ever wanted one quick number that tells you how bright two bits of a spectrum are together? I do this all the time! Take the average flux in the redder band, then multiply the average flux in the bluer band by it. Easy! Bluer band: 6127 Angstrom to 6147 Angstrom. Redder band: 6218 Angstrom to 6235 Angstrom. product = 692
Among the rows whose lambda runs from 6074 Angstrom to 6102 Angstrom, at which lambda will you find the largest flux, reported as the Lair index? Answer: 6083.53 Angstrom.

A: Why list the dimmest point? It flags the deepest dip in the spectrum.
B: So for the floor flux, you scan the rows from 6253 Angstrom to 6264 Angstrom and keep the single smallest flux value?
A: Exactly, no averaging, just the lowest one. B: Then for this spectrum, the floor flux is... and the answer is 24.9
